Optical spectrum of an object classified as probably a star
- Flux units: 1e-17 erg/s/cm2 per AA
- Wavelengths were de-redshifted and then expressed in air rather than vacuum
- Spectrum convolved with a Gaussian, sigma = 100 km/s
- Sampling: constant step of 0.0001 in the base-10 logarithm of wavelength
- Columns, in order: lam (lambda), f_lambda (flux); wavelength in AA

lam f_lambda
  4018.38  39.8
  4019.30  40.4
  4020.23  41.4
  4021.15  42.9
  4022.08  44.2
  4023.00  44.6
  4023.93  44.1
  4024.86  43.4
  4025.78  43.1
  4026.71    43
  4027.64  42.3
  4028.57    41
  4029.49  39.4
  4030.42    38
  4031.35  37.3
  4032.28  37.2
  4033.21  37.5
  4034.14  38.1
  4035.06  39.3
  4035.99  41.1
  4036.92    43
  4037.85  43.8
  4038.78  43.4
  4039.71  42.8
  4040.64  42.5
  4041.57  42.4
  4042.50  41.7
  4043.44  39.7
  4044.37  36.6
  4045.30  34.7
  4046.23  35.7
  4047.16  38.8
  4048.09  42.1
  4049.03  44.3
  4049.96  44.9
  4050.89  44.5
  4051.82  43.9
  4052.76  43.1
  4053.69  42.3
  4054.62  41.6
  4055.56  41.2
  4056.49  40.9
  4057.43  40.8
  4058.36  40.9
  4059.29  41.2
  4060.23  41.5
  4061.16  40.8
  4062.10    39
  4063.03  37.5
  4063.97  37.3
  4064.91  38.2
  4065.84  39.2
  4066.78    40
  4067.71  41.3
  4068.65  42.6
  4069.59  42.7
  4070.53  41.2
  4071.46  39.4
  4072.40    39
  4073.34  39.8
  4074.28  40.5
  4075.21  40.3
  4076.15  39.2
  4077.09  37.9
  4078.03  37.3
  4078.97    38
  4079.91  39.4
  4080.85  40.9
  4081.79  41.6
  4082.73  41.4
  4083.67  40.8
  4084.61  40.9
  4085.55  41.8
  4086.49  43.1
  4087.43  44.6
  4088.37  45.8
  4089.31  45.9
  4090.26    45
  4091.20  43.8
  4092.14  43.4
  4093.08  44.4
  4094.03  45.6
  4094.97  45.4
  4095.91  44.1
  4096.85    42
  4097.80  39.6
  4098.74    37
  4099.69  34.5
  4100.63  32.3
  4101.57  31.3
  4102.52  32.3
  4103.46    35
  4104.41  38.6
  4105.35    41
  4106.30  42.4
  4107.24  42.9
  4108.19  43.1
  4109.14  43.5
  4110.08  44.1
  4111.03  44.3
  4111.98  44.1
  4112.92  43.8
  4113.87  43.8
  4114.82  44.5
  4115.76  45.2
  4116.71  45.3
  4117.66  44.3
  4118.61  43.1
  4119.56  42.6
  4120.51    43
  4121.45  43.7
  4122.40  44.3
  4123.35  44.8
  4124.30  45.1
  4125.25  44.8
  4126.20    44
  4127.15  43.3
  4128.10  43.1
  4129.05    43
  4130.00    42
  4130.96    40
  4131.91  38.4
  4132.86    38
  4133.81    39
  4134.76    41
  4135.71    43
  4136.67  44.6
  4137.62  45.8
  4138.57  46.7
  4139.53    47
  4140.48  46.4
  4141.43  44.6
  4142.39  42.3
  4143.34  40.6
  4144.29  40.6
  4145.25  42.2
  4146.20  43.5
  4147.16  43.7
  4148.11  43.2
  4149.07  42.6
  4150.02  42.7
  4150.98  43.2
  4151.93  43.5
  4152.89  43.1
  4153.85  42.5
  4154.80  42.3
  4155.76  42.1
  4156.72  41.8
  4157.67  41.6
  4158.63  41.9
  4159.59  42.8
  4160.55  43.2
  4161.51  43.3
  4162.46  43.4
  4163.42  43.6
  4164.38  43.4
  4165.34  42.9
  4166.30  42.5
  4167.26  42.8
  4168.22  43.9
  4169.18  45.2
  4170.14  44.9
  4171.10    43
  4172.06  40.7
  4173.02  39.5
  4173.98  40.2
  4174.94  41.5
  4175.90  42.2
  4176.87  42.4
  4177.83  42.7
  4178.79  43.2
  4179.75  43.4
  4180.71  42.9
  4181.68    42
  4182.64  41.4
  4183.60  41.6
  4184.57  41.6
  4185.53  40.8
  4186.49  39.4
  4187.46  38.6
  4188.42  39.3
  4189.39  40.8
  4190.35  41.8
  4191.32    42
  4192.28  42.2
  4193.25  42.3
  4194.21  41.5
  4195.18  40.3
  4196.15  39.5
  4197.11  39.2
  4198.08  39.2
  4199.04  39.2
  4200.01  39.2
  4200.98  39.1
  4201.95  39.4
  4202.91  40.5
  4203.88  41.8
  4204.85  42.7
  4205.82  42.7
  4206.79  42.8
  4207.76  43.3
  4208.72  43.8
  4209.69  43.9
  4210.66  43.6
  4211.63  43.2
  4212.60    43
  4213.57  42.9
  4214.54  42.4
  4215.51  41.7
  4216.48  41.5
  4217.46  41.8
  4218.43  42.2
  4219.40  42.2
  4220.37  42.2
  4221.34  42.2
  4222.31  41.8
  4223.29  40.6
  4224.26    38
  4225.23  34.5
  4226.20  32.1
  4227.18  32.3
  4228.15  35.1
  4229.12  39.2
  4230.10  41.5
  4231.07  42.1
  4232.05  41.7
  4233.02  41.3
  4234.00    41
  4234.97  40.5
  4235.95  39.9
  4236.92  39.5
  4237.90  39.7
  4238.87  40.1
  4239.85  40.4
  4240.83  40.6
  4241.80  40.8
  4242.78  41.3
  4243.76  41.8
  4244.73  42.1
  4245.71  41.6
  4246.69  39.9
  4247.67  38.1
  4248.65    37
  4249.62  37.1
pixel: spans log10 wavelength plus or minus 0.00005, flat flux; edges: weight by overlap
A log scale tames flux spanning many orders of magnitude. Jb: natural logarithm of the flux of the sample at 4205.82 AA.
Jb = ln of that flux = 3.75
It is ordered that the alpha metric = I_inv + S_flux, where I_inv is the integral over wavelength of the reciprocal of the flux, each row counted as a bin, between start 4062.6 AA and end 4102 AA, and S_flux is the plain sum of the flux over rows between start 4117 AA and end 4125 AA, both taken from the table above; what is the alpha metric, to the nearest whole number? 352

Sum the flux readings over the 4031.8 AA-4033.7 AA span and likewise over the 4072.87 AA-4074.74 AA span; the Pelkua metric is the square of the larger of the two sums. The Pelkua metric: 6448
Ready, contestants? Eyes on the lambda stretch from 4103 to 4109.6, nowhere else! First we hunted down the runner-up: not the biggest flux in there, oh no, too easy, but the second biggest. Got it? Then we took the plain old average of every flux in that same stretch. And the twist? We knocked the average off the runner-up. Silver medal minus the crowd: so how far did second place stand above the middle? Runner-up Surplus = 2.2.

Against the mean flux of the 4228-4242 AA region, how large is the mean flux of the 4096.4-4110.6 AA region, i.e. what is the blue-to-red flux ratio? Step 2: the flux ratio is 0.96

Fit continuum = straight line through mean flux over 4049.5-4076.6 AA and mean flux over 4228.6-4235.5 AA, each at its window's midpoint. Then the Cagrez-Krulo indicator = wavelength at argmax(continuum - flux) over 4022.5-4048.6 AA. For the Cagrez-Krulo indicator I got 4045.30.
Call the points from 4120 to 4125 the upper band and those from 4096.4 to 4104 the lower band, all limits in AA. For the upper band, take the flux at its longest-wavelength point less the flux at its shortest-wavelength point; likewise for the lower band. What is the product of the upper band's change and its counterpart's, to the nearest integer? -15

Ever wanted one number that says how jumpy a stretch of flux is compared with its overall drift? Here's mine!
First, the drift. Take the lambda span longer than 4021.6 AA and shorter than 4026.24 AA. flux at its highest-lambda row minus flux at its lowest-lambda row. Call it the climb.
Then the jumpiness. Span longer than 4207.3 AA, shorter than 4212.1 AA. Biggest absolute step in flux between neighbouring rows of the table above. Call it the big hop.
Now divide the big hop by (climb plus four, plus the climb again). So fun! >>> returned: 0.28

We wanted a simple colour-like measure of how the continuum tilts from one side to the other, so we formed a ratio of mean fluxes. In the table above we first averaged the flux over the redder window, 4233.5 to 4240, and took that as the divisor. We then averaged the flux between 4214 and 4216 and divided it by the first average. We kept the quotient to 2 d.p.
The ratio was 1.05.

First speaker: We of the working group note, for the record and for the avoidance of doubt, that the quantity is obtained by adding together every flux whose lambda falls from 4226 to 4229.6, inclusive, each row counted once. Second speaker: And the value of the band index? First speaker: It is 139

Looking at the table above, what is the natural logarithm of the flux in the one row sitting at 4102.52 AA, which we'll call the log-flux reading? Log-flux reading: 3.48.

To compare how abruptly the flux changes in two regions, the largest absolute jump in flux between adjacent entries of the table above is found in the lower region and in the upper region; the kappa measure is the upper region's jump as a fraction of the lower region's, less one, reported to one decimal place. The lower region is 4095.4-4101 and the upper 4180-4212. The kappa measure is -0.4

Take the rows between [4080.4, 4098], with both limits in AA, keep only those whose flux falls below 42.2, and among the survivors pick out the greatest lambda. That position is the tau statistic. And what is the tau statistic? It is 4097.80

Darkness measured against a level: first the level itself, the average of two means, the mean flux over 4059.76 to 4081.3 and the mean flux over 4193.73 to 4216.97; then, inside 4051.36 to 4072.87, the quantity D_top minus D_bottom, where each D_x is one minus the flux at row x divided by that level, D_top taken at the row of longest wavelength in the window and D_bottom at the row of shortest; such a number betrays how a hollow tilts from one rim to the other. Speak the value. 0.12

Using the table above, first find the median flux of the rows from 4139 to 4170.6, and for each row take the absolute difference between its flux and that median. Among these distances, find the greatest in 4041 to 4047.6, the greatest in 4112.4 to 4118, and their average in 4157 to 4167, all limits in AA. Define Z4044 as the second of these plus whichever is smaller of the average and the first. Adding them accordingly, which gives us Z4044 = 3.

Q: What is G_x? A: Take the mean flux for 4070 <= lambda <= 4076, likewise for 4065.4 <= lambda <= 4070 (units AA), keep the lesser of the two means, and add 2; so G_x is 42.0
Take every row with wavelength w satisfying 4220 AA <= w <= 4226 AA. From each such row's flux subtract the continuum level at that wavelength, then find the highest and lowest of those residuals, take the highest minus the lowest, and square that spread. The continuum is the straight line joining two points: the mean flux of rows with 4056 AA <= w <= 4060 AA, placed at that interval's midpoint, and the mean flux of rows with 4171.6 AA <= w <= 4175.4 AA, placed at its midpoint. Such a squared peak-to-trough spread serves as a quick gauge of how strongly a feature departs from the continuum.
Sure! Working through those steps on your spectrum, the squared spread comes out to 59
